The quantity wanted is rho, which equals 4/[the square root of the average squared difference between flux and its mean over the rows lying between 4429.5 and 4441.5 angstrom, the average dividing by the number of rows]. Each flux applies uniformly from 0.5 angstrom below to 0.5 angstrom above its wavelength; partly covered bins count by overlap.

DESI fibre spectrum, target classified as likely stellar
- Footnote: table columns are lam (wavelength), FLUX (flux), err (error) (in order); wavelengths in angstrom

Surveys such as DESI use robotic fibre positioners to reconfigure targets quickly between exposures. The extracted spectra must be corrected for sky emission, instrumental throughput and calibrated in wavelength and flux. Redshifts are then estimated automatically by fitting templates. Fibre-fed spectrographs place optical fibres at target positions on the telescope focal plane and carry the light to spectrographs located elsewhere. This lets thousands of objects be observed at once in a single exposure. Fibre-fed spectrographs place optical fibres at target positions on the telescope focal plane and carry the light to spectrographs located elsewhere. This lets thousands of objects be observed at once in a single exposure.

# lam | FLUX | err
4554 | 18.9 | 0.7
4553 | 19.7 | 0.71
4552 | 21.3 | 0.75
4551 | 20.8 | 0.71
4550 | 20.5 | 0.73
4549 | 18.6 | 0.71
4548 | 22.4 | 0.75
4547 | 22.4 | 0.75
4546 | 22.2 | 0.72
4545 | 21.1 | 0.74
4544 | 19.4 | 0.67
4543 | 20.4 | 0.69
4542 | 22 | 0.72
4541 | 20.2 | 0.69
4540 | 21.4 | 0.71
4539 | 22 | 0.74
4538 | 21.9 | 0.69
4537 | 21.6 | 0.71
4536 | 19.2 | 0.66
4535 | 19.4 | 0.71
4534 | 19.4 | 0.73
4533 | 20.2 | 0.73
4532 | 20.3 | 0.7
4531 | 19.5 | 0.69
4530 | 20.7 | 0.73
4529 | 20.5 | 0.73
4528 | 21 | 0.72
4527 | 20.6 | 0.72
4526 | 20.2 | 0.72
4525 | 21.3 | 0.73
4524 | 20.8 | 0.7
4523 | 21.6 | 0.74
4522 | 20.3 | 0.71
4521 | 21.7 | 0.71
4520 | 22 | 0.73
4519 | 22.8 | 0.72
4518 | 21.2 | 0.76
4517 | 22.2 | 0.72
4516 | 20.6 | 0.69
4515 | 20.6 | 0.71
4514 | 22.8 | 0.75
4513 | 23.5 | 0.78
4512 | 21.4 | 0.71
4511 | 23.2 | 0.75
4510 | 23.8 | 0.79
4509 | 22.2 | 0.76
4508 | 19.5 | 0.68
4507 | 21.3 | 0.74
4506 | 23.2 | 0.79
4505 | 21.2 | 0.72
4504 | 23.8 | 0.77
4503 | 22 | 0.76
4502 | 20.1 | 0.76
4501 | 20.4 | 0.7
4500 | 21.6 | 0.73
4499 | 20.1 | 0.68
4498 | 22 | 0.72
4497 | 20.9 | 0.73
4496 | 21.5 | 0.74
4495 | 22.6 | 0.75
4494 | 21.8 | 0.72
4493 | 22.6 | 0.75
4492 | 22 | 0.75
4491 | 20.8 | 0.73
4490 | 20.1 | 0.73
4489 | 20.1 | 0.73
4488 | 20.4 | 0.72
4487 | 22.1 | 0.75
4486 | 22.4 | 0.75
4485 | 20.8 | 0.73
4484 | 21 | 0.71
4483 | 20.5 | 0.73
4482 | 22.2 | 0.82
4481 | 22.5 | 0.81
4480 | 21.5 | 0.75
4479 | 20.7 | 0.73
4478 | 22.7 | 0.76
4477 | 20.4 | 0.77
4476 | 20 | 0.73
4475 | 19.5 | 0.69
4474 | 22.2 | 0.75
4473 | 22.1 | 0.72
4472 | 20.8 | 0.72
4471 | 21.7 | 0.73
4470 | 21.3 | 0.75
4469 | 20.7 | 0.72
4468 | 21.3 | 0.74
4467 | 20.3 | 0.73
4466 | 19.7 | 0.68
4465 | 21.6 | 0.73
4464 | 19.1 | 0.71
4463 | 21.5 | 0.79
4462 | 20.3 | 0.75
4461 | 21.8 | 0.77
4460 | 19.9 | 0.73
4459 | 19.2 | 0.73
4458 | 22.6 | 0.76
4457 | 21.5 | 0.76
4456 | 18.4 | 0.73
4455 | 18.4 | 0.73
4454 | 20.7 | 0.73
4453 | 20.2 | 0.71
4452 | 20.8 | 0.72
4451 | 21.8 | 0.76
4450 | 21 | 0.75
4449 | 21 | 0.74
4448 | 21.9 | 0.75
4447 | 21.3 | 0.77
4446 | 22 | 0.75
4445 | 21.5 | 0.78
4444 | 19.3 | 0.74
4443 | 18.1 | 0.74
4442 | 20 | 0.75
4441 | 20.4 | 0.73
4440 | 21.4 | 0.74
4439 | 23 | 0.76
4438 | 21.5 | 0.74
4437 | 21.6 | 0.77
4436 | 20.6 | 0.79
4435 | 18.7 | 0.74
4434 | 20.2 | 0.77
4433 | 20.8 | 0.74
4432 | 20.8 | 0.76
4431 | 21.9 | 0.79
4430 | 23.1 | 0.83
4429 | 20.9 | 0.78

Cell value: 3.4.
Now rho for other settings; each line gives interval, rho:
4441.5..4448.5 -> 2.9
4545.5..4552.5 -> 3.1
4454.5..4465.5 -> 2.8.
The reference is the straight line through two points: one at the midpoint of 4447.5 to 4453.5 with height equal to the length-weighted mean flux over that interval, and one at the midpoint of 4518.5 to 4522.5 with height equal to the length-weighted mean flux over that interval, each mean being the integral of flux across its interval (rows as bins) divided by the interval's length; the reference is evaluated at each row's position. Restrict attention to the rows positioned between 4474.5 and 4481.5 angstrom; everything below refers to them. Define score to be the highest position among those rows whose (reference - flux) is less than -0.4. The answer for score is 4481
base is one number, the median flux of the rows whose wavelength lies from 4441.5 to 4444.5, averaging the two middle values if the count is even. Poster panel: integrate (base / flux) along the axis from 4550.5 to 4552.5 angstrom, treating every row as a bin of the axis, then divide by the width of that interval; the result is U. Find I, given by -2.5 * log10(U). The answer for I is 0.09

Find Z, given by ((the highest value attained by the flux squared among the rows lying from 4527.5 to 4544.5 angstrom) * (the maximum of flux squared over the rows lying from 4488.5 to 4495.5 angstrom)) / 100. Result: 2472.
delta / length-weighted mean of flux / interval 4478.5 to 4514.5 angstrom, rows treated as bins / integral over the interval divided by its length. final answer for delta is 21.6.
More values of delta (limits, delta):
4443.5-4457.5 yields 20.7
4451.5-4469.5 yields 20.4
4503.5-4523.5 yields 21.9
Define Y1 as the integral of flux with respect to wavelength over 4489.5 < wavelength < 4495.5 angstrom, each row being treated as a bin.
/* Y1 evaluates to 130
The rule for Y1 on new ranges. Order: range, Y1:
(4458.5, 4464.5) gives 122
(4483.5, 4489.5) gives 127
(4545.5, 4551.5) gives 127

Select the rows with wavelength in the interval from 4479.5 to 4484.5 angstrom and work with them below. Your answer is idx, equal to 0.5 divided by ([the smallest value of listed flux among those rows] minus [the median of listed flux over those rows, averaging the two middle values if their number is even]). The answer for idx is -0.50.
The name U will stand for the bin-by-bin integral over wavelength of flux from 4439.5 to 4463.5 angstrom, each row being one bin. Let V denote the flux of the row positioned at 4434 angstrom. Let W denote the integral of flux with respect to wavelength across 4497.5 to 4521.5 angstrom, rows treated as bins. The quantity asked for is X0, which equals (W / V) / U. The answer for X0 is 0.0523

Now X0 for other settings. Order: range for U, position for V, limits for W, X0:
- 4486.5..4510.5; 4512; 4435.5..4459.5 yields 0.0451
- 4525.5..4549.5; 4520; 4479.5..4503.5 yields 0.0469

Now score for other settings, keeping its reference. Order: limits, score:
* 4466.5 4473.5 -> 4473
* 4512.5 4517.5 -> 4517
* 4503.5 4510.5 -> 4510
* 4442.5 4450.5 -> 4448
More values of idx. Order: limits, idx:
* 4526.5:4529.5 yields -5.00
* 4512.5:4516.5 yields -0.45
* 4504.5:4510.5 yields -0.22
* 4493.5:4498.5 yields -0.56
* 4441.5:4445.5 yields -0.32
